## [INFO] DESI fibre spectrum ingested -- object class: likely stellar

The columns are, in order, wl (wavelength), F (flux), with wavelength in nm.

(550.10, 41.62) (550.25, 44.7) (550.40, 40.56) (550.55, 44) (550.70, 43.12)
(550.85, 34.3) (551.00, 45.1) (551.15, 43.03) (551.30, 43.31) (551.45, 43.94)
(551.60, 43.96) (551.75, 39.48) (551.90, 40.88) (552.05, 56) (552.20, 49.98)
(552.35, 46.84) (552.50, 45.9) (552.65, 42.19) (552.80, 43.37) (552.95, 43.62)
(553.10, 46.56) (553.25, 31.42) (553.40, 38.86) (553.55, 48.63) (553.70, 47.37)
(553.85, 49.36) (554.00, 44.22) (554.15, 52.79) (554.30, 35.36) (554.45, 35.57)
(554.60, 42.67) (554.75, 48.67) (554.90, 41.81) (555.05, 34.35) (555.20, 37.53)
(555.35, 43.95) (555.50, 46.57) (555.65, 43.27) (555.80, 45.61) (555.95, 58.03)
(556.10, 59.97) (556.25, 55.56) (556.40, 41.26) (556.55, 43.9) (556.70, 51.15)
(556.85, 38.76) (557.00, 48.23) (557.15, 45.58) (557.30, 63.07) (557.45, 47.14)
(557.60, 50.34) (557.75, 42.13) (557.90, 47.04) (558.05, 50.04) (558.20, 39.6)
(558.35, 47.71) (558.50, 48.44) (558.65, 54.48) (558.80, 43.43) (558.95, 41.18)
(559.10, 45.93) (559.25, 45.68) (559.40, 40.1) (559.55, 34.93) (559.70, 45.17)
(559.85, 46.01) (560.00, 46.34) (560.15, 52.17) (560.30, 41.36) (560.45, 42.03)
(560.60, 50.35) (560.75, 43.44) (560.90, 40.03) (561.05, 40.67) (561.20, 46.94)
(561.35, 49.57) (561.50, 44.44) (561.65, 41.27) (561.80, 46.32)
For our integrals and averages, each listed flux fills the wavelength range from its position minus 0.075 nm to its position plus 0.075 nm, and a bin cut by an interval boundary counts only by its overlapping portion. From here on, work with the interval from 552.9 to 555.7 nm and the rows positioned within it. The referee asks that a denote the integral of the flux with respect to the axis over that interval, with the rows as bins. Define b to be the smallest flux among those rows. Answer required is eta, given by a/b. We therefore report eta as 3.81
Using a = 120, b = 31.42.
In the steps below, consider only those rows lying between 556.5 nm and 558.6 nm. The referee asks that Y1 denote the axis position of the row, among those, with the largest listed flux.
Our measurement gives 557.30 nm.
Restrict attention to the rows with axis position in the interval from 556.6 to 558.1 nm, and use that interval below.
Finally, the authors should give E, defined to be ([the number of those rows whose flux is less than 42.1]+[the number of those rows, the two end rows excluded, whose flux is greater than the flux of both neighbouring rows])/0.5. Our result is 8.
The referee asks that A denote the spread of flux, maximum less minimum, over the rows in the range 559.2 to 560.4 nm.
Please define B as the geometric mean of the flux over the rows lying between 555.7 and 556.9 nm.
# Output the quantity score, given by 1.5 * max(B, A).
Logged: 73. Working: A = 17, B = 48.7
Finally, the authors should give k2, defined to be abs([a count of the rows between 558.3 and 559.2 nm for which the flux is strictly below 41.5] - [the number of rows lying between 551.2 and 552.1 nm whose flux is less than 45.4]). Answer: 4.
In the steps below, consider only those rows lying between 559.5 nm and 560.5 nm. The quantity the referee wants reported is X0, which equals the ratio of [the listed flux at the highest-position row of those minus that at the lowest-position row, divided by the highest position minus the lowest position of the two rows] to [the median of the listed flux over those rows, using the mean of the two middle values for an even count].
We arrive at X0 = 0.17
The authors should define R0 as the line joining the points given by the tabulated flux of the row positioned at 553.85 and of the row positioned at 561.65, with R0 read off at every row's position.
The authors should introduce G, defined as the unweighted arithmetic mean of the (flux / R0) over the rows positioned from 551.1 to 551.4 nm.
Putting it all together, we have 0.83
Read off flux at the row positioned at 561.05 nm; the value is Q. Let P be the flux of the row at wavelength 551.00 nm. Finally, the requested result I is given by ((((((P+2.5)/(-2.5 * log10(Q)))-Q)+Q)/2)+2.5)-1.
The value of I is -4.42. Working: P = 45.1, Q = 40.67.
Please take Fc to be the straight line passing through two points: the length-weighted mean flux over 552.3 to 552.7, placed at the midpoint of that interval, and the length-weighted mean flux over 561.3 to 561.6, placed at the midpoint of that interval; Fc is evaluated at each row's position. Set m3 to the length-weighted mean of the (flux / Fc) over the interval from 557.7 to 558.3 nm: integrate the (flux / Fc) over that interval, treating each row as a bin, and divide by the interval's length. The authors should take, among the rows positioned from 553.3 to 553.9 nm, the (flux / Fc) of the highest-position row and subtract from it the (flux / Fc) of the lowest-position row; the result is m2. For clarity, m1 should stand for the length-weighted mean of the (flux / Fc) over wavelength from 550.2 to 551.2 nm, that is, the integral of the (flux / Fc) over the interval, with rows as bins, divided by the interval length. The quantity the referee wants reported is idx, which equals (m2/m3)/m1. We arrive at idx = 0.25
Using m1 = 0.94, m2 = 0.23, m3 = 0.98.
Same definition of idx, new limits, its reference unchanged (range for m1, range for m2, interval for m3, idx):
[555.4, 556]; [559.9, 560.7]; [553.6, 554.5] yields 0.08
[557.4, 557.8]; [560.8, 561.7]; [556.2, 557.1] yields 0.02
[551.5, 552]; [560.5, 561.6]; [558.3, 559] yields -0.13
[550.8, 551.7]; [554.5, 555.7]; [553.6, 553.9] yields 0.01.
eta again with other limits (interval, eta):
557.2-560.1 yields 3.84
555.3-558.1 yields 3.51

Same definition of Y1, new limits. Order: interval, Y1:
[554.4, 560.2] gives 557.30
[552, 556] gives 555.95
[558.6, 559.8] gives 558.65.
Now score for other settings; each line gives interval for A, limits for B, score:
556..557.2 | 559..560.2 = 66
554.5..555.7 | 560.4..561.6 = 67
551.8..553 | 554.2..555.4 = 60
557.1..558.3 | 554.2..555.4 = 60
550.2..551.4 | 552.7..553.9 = 65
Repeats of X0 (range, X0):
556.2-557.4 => 0.15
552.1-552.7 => -0.37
